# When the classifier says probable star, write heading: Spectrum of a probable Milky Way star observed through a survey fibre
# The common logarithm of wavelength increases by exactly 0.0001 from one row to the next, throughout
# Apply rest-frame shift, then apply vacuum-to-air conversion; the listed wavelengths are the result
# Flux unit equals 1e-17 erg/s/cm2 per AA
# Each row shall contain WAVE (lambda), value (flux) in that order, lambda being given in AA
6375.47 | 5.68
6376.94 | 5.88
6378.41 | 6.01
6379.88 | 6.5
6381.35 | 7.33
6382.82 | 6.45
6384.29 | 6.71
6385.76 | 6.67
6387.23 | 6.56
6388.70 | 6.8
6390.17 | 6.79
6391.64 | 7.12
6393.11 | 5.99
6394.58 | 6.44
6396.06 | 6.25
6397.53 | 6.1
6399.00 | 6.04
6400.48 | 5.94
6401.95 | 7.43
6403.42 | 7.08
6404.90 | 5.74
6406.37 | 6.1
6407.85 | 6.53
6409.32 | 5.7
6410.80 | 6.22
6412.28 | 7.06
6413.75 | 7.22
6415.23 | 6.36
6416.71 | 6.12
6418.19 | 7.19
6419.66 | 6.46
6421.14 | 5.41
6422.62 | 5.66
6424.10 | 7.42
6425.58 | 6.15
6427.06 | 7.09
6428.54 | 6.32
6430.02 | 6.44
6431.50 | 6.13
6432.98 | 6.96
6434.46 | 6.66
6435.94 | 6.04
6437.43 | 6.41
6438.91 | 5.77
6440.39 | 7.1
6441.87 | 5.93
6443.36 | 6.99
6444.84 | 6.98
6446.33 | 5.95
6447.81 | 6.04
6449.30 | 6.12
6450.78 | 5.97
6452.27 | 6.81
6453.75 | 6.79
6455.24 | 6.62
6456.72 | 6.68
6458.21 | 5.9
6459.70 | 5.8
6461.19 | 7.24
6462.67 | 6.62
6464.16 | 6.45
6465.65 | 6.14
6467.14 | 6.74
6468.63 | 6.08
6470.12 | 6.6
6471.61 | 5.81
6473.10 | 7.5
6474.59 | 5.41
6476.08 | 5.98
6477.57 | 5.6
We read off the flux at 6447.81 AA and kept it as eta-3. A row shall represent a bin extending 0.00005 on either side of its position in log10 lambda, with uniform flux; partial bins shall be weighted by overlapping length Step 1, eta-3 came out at 6.04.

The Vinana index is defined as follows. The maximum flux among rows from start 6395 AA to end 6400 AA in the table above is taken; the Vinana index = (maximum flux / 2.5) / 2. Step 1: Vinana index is 1.25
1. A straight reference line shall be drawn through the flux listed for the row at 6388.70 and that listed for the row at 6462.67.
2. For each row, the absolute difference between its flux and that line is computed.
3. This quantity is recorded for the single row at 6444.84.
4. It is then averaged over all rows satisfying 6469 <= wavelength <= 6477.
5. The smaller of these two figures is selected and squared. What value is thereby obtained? 0.10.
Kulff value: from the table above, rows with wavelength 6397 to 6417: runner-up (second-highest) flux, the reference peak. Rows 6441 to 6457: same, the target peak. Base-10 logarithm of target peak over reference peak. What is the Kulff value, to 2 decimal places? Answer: -0.01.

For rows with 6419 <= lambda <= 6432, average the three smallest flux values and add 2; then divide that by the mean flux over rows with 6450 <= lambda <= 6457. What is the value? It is 1.18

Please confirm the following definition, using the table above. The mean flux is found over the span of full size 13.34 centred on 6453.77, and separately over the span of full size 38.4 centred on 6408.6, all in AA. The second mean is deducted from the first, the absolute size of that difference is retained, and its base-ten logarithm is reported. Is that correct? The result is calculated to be -0.8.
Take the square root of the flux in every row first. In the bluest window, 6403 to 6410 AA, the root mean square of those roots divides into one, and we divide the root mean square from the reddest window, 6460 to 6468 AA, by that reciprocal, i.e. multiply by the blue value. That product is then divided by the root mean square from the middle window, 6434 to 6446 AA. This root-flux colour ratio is 2.525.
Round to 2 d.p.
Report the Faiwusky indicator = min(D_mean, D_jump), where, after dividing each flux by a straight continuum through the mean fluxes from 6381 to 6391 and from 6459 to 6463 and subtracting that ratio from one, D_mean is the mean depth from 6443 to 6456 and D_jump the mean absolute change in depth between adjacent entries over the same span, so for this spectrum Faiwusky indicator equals 0.02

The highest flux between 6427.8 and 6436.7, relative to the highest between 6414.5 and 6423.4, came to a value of 0.97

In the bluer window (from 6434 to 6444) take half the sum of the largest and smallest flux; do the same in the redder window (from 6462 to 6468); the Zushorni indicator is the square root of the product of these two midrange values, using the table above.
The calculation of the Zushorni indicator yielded 6.44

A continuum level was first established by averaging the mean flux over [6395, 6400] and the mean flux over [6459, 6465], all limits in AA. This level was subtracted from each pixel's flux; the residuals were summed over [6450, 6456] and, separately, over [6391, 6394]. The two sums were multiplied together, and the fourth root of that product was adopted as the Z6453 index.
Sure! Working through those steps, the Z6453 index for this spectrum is 0.79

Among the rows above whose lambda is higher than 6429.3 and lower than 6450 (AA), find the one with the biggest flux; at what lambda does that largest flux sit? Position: 6440.39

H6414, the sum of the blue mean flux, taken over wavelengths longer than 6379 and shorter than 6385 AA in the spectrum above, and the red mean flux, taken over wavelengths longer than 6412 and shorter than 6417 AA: 13.4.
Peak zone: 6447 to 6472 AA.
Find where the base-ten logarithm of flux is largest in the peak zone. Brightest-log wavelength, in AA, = 6461.19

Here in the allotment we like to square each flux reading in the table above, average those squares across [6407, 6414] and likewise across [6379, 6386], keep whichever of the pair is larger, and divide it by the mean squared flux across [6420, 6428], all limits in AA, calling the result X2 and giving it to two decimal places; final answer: 1.11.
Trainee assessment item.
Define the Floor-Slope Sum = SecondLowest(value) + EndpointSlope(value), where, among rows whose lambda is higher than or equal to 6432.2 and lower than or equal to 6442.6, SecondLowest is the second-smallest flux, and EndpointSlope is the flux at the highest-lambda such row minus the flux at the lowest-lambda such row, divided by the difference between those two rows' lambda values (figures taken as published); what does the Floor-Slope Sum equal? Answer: 5.81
